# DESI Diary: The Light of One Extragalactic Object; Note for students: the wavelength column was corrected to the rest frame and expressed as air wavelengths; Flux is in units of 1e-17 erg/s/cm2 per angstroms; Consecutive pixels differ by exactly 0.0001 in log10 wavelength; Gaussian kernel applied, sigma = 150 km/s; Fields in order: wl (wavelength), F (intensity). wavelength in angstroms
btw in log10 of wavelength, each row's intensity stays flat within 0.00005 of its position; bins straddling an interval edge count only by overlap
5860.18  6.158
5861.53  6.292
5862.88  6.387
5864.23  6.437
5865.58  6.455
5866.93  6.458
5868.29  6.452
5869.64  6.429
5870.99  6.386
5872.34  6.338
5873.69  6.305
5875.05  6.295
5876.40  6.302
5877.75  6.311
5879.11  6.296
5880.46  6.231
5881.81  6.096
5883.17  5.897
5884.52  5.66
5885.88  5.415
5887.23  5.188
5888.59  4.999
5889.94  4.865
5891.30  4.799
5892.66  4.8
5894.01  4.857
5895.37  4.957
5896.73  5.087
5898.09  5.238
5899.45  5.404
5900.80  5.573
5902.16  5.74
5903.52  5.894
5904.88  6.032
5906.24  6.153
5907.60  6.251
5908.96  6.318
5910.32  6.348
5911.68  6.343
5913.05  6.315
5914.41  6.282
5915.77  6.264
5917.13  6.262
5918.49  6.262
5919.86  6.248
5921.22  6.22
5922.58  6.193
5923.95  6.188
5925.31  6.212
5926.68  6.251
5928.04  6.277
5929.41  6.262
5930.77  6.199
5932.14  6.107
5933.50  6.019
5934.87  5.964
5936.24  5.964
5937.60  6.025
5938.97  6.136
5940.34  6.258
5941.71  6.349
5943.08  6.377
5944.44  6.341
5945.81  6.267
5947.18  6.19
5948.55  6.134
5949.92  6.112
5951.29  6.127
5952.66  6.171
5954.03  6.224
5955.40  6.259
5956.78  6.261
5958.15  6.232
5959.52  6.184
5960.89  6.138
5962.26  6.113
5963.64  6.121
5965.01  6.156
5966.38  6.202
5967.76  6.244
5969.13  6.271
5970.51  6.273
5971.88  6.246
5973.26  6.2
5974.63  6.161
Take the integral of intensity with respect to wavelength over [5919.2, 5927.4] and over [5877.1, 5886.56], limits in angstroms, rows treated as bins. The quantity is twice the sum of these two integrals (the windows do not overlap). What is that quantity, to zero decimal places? 215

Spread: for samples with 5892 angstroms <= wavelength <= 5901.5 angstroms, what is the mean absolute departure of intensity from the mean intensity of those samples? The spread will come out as 0.235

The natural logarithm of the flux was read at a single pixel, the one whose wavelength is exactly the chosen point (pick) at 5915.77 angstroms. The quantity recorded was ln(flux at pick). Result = 1.83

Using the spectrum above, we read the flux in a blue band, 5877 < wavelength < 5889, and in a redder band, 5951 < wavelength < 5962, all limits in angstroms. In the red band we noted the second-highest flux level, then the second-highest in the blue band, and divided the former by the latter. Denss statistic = 0.99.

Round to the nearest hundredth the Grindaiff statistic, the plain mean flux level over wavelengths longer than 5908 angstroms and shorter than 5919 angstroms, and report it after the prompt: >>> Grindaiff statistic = 6.30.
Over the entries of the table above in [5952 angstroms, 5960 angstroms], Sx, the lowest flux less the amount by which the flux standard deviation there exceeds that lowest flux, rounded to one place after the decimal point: 12.3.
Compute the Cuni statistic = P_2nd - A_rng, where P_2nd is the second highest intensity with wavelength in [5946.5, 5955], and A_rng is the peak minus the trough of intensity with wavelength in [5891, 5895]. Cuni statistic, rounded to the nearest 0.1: 6.1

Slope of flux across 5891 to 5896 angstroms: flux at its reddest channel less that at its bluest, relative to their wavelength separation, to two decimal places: 0.04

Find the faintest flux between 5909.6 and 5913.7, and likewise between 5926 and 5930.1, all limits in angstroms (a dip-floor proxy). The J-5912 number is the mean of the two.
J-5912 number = 6.28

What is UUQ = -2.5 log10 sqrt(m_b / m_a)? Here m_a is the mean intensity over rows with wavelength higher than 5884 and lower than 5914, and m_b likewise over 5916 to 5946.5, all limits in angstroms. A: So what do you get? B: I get -0.059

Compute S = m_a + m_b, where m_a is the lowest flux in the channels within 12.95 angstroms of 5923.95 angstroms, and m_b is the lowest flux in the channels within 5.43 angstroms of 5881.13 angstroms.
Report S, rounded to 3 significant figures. 11.4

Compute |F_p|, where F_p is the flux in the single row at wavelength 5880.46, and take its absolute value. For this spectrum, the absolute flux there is 6.23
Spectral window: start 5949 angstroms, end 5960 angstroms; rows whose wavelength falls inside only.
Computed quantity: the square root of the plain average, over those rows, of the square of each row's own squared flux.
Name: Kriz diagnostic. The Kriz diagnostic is 38.4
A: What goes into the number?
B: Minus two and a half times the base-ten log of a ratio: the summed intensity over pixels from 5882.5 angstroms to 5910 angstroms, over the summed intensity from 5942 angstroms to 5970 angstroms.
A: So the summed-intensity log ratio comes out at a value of 0.140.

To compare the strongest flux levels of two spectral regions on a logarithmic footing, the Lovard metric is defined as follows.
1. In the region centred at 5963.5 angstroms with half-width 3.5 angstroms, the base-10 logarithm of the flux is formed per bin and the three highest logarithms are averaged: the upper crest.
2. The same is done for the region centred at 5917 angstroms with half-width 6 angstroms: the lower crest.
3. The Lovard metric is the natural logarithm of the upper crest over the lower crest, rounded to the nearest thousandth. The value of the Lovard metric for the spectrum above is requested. -0.013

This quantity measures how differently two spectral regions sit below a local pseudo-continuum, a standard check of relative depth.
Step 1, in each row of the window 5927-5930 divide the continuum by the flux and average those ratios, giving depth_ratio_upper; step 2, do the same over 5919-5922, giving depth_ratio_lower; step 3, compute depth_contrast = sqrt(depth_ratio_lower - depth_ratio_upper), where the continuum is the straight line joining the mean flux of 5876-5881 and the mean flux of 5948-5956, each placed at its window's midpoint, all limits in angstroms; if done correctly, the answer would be 0.1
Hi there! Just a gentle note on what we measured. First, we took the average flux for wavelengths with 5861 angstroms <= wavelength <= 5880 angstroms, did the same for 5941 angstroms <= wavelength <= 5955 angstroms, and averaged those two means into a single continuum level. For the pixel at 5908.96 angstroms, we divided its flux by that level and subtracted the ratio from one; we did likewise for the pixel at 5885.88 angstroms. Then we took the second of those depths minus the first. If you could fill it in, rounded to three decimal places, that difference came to 0.143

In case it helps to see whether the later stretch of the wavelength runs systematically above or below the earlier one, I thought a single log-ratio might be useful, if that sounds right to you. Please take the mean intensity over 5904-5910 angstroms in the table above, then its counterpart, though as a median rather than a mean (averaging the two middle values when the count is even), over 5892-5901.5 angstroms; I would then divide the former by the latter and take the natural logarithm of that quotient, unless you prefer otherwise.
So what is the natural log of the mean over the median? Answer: 0.20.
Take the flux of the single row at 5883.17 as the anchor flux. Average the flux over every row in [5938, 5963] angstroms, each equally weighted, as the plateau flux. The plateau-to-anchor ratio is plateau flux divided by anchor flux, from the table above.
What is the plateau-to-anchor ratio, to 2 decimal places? 1.05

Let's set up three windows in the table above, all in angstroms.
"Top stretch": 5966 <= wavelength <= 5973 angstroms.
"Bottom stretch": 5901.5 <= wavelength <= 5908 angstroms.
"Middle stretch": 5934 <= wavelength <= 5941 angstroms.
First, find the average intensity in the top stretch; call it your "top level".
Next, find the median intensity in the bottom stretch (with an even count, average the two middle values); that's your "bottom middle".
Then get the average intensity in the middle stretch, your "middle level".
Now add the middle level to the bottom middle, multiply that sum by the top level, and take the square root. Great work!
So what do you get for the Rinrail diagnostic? 8.69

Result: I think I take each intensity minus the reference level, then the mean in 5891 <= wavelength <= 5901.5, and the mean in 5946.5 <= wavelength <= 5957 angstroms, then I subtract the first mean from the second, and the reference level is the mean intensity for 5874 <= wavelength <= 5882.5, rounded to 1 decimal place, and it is 1.1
